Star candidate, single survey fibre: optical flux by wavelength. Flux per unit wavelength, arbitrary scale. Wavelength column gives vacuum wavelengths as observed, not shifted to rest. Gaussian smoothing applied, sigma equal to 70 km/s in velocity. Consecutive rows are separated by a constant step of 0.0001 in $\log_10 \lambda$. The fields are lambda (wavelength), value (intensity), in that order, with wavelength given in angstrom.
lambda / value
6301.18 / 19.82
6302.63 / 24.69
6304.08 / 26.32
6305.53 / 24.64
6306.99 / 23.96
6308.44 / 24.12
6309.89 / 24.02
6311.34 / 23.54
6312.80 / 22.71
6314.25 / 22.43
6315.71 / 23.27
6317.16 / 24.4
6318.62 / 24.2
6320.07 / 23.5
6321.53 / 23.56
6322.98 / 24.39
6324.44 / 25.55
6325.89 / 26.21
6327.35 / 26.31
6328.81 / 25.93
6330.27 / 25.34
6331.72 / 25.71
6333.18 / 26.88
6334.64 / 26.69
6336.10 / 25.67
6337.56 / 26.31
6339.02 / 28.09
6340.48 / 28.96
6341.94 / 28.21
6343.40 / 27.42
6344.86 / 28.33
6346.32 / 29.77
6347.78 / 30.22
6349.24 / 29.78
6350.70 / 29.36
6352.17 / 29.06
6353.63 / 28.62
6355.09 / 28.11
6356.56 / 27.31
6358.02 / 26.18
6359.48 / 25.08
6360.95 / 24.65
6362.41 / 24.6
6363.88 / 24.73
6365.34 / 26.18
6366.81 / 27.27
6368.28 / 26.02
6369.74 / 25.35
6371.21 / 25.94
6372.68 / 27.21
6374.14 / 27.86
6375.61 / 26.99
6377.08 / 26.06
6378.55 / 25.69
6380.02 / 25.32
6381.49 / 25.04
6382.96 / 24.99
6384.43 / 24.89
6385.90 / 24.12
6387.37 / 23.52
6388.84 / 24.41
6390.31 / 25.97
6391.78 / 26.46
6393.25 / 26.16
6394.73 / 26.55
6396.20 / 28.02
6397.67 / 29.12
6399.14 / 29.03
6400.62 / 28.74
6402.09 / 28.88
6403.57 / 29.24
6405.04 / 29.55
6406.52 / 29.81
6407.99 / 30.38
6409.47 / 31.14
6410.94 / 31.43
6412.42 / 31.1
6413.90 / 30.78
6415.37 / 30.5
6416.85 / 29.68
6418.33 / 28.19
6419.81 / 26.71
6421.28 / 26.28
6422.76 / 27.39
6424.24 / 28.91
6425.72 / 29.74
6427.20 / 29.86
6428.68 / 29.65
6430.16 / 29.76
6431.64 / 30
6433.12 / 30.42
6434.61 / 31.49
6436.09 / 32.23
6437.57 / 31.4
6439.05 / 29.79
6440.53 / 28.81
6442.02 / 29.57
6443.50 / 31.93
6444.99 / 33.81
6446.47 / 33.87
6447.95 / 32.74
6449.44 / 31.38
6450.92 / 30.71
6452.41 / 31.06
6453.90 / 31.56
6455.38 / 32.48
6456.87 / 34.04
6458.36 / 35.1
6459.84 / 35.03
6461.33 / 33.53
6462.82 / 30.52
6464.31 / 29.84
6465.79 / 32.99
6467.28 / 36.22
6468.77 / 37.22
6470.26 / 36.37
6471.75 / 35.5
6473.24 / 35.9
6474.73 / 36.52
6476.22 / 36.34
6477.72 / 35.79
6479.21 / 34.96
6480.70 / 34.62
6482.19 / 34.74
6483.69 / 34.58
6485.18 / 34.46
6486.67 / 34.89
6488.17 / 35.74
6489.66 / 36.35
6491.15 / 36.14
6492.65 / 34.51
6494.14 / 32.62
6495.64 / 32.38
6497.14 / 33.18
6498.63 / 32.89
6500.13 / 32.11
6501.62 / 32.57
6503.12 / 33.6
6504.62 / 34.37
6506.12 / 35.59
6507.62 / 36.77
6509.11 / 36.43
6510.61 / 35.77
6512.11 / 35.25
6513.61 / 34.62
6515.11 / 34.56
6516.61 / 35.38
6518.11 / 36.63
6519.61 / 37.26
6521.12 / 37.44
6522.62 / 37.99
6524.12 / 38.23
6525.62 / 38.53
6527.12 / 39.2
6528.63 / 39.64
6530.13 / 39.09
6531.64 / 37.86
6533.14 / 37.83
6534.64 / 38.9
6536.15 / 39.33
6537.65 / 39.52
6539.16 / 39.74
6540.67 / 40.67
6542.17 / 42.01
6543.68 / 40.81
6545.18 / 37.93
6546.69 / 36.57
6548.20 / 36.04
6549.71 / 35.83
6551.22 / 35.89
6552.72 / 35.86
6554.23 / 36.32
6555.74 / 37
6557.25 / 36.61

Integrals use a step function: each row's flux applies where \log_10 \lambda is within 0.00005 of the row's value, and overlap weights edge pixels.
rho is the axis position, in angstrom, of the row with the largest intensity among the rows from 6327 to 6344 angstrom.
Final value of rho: 6340.48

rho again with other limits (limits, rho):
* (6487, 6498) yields 6489.66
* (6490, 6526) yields 6525.62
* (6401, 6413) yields 6410.94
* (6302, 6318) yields 6304.08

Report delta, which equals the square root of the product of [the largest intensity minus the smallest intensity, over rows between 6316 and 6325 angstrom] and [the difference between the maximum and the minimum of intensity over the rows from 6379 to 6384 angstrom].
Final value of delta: 0.8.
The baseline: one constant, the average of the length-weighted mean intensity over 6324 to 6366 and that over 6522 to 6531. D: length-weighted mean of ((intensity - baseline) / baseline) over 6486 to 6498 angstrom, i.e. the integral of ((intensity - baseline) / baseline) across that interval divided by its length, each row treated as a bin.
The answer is 0.05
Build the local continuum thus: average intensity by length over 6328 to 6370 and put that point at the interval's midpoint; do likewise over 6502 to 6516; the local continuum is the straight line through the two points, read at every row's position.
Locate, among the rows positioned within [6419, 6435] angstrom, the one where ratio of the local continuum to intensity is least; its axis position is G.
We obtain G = 6434.61 angstrom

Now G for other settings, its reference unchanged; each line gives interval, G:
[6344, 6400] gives 6347.78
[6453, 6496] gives 6468.77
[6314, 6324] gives 6317.16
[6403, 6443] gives 6410.94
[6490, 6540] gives 6528.63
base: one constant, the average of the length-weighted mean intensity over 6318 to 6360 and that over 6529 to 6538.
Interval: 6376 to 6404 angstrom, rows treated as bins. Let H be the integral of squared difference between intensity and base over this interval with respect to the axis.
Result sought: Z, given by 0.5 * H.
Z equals 628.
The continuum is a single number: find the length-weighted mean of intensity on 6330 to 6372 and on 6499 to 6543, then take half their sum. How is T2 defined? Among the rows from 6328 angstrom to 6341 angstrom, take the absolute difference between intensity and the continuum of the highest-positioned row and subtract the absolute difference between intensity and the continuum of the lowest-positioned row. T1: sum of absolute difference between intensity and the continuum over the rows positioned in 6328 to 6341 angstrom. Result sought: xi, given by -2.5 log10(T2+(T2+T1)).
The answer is -4.1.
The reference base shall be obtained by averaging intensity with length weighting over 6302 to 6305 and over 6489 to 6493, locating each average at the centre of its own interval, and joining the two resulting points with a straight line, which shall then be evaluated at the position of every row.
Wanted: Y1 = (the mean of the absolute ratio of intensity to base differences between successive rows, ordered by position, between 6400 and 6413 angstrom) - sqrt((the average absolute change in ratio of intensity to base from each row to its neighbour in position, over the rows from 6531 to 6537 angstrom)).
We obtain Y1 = -0.10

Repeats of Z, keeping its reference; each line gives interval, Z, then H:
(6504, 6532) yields 262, 524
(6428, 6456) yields 66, 133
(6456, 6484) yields 98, 196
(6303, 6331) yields 1011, 2023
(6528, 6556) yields 458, 915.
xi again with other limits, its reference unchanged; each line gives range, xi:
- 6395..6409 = -3.3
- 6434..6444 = -2.4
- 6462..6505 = -4.7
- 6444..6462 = -3.1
